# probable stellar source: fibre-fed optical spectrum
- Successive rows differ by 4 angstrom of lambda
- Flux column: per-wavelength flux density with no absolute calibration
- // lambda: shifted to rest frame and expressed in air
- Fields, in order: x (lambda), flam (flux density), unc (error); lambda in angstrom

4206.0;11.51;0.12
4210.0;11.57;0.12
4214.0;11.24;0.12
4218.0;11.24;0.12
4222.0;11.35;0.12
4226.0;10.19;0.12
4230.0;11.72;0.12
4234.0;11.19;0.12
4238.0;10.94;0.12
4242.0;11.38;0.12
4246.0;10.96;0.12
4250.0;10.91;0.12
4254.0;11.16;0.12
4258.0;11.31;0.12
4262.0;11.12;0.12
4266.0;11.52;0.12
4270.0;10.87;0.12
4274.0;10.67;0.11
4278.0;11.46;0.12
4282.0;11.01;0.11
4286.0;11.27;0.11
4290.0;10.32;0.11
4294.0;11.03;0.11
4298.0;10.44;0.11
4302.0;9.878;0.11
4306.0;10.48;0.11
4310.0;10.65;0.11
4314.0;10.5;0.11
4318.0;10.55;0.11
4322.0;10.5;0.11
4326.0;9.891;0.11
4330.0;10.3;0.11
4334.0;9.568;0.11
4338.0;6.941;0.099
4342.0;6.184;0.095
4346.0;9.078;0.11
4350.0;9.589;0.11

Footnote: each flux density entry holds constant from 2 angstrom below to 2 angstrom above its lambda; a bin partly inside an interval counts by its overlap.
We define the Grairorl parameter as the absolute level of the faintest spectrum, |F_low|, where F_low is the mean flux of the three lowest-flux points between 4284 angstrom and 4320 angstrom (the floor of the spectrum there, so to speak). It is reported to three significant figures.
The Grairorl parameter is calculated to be 10.2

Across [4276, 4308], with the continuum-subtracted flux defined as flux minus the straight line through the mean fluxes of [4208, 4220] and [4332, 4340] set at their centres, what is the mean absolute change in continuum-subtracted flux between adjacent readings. 0.57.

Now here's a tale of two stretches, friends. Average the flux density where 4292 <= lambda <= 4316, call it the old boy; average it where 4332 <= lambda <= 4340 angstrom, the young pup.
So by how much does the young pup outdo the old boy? -2.2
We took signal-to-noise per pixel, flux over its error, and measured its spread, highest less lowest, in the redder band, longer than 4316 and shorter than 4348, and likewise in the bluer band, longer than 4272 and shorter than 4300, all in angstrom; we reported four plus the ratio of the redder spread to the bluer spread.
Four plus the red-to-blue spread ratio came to 8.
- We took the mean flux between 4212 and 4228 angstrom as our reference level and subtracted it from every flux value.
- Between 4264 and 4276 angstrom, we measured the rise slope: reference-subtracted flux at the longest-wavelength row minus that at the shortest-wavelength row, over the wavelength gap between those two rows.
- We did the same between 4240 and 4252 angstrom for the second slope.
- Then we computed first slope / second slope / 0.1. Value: 18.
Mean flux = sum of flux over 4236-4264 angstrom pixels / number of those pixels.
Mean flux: 11.1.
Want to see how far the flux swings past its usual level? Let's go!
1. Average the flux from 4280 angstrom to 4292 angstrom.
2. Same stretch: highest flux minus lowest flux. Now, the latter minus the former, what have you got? -9.9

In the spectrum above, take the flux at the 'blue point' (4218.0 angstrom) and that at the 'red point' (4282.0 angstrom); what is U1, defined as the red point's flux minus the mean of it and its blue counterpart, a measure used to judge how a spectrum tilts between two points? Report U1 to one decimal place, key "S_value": -0.1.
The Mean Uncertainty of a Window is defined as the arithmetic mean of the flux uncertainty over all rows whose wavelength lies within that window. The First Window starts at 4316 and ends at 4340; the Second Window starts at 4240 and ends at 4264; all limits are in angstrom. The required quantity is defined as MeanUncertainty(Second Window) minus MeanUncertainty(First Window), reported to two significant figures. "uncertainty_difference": 0.012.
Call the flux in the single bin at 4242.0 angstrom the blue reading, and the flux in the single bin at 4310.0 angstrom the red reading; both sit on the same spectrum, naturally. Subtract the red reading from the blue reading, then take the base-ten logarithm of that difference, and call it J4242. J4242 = -0.1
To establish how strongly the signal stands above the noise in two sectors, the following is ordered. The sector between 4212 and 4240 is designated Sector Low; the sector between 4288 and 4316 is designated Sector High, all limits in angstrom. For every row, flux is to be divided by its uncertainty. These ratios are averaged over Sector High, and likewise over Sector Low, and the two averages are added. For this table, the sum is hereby 188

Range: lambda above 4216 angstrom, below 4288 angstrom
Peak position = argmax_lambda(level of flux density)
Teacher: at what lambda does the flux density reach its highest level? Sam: 4230.0 angstrom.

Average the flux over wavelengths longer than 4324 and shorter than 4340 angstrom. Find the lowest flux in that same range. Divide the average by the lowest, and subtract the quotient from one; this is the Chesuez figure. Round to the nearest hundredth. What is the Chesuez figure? -0.32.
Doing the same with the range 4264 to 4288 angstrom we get -0.04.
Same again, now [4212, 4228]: -0.08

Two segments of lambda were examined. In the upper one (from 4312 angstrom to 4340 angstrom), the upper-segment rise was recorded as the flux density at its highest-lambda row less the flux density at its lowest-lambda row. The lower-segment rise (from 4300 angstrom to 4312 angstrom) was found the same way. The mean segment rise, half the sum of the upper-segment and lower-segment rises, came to -1.4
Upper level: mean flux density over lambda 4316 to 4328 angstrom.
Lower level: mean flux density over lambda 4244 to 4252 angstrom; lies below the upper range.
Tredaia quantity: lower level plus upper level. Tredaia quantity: 21.2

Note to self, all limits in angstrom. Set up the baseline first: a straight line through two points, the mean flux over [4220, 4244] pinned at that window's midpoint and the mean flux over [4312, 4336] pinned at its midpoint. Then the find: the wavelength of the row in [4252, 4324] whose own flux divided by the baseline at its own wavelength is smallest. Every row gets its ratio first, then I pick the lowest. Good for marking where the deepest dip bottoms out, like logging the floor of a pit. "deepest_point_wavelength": 4302.0 angstrom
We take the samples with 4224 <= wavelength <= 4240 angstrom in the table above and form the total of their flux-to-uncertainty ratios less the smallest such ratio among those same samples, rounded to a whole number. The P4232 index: 282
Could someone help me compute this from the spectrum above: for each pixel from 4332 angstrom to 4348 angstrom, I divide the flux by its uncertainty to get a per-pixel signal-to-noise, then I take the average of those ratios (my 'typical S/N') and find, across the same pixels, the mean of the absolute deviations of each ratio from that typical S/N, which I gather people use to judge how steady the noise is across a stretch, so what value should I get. 9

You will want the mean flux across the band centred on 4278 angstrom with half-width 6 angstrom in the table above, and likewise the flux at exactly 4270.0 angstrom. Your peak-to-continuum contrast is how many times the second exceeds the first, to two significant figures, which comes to 0.98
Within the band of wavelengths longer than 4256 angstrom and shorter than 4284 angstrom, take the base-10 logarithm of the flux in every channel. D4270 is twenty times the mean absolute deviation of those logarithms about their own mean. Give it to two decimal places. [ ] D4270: 0.20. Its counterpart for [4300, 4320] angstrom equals 0.18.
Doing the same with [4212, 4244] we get 0.24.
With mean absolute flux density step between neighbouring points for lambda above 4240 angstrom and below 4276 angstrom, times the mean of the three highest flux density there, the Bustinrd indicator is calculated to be 3.3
